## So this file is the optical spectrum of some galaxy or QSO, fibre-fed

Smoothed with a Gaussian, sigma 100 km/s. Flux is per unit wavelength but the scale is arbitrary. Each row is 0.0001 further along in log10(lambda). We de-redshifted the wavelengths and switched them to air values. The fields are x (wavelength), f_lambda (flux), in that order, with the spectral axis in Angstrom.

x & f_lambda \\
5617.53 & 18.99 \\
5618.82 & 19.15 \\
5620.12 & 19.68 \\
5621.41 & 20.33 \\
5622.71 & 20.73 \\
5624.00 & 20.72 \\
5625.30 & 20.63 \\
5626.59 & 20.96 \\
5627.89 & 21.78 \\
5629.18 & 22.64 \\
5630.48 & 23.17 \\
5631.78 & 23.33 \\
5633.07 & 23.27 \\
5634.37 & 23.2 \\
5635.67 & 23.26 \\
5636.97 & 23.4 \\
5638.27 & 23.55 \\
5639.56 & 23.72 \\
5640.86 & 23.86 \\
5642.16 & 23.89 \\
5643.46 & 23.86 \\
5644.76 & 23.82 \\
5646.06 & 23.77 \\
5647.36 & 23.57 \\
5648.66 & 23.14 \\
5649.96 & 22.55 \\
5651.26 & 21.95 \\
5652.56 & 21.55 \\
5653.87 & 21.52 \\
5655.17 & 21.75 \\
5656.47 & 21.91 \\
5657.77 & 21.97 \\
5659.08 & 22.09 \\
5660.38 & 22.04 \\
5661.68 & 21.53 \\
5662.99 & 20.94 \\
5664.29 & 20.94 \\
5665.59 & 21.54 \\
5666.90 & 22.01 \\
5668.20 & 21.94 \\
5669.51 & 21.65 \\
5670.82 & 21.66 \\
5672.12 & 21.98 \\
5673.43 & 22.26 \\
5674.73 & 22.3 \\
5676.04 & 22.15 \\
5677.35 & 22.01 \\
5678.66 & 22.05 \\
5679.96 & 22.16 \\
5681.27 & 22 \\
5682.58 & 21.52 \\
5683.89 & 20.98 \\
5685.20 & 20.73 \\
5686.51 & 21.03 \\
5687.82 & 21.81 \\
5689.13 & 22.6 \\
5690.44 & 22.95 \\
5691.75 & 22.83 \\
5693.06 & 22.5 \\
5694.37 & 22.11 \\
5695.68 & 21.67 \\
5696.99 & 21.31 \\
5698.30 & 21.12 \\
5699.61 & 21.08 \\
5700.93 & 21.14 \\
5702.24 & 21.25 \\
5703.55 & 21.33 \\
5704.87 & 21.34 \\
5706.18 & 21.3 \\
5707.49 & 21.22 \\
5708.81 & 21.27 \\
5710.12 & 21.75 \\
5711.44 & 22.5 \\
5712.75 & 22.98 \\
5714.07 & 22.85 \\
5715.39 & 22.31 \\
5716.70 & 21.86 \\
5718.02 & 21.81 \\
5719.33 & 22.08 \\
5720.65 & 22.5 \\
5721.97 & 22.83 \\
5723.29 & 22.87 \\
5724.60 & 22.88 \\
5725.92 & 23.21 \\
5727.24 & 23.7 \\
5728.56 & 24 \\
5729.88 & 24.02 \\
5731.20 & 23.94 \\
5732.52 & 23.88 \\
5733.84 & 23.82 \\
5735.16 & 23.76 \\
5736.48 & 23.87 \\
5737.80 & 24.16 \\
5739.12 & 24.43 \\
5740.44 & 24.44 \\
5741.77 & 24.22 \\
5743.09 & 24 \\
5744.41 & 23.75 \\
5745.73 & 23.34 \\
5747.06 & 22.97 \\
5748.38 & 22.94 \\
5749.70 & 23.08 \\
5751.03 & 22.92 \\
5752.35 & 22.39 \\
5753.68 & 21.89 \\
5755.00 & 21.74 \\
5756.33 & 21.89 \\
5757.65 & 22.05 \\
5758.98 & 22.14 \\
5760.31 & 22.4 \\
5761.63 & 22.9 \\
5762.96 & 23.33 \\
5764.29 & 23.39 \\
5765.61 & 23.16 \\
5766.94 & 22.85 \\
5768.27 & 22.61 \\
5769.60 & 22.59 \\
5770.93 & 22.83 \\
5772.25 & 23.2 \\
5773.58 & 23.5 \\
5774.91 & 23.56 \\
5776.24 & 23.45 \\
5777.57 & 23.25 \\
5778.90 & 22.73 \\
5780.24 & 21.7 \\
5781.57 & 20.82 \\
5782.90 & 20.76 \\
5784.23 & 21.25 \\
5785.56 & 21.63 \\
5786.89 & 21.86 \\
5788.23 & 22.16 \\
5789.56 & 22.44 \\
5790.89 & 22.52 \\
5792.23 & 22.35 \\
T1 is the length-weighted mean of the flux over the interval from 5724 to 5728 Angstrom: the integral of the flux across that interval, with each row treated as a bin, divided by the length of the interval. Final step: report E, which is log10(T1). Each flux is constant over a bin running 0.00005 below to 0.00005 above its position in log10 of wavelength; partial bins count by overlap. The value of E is 1.37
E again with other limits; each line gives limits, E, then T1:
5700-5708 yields 1.33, 21.3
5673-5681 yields 1.35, 22.2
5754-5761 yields 1.34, 22.1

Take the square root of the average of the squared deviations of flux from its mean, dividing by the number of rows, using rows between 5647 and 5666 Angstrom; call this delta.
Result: 0.69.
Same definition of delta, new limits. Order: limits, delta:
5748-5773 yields 0.50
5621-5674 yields 1.05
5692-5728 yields 0.75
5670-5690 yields 0.52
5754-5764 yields 0.53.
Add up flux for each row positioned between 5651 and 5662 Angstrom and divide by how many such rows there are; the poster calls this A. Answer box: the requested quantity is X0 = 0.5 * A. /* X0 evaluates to 10.9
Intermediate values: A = 21.8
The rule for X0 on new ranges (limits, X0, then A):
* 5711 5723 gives 11.2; 22.4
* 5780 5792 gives 10.8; 21.7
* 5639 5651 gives 11.8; 23.6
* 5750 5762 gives 11.1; 22.3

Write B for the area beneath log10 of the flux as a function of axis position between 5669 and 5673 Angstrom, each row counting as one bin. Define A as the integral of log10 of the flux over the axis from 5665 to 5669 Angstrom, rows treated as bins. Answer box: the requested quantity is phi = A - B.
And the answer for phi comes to 0.0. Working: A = 5.35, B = 5.35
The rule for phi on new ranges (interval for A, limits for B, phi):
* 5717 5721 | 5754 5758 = 0.0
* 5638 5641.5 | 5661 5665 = -0.5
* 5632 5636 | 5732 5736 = 0.0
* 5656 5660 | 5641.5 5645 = 0.5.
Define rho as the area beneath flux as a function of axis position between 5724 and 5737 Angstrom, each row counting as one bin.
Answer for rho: 308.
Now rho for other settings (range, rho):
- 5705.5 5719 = 297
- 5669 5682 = 286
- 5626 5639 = 297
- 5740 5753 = 304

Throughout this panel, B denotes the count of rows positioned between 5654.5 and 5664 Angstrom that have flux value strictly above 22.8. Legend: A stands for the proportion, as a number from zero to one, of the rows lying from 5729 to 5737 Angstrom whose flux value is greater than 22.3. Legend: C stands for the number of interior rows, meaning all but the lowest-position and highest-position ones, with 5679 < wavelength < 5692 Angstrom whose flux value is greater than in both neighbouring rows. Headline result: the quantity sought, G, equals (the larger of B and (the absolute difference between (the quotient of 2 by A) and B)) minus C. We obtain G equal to 1.0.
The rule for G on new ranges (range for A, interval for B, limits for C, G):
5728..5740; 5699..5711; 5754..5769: 1.0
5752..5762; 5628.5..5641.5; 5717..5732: 8.0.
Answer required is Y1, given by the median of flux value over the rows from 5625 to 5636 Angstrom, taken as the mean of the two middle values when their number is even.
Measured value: 23.2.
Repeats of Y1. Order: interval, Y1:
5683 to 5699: 21.7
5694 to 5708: 21.3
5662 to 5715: 21.7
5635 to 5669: 22.1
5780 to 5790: 21.7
